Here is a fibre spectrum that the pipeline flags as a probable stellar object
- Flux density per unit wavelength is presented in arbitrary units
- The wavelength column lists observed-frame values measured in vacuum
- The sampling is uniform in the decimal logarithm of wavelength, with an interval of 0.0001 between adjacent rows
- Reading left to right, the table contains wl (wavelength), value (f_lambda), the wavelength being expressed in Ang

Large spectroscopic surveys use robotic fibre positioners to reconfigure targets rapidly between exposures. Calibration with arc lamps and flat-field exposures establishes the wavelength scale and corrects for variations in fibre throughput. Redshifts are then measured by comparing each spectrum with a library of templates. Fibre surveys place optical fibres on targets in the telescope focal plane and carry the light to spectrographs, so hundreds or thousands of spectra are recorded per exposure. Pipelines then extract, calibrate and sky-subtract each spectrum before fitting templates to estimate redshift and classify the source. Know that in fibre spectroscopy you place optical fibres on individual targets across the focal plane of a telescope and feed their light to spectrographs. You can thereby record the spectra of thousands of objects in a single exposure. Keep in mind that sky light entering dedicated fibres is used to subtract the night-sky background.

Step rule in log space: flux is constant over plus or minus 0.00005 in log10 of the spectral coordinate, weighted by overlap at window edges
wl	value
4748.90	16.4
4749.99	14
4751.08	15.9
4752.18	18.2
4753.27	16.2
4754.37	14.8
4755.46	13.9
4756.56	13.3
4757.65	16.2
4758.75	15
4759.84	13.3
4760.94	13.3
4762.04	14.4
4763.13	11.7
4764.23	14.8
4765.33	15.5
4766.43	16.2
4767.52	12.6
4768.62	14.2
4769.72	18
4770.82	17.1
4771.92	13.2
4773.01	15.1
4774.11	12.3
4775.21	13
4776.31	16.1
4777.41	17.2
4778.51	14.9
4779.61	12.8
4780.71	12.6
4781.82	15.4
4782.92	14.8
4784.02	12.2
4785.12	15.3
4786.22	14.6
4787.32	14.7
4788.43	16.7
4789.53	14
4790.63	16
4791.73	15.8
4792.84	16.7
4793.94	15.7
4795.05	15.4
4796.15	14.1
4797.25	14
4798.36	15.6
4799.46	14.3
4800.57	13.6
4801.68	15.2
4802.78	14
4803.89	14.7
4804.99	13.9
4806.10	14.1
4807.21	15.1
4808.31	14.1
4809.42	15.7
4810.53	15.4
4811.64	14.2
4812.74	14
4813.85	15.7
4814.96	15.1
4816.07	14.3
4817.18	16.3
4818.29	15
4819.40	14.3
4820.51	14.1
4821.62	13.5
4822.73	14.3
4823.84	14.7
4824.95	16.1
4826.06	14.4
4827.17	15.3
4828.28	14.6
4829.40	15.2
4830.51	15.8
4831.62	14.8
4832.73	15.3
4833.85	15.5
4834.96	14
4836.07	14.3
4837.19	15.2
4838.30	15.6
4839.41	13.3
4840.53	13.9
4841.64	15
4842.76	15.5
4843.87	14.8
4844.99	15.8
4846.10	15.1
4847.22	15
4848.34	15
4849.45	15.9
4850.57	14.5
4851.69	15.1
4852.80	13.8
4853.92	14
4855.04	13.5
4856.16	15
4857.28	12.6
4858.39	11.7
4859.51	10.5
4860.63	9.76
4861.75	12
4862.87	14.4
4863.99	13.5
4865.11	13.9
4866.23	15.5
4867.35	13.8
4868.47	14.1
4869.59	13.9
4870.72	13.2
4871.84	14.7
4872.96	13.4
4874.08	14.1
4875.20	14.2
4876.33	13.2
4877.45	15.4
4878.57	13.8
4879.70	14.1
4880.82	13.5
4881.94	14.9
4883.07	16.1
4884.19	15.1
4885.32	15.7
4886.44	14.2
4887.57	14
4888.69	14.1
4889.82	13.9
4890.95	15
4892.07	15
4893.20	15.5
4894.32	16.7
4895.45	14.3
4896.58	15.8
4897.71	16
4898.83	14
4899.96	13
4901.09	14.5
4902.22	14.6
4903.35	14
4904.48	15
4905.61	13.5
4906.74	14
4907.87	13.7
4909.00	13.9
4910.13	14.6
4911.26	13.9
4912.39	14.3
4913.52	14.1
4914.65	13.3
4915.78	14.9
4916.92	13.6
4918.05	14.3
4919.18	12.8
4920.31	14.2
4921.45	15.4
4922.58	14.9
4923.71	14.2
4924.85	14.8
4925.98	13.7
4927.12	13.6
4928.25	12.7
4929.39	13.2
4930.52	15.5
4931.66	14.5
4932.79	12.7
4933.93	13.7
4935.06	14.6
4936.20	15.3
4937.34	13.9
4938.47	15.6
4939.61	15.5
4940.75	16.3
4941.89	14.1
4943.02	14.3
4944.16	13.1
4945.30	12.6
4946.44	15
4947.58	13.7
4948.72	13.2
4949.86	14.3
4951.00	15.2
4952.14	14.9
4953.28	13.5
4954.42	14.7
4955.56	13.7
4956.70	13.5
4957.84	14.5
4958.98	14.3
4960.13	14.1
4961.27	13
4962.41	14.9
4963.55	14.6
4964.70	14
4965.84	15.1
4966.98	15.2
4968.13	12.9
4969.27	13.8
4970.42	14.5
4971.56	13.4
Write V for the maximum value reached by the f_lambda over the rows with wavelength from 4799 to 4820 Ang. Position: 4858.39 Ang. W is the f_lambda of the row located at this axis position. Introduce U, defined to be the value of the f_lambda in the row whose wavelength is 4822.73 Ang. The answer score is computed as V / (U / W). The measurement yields 13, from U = 14.3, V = 16.3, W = 11.7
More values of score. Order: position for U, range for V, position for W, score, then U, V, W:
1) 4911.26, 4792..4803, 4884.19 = 18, 13.9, 16.7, 15.1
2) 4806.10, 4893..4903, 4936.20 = 18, 14.1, 16.7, 15.3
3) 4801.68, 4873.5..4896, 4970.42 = 16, 15.2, 16.7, 14.5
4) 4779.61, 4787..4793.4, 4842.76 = 20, 12.8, 16.7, 15.5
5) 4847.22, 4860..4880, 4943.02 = 15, 15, 15.5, 14.3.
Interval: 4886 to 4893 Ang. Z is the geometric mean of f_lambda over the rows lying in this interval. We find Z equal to 14.4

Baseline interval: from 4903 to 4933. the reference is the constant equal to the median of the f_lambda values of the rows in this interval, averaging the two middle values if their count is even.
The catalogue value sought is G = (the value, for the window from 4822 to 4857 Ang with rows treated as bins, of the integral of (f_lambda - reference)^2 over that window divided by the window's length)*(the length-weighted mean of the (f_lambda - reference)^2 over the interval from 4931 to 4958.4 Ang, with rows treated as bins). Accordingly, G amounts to 1.15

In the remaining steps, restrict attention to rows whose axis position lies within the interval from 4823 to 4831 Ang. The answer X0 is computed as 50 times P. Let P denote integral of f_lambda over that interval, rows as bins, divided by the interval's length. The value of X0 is 756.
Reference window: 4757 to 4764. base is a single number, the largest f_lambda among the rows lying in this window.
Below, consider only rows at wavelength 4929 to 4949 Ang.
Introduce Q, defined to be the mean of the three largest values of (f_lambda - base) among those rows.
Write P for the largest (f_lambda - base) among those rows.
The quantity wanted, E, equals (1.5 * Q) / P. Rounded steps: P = 0.1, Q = -0.4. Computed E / -6.0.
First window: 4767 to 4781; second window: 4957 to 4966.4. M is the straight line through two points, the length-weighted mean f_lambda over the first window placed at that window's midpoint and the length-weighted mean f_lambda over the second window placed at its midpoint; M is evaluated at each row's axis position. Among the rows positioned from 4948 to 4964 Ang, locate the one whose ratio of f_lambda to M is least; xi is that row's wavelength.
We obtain 4961.27 Ang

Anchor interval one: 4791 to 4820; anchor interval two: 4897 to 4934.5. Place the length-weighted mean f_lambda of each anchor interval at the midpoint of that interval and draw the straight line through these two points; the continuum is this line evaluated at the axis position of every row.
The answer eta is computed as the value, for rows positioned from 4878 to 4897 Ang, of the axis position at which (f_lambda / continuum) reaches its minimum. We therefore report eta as 4880.82 Ang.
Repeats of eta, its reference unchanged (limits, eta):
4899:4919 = 4899.96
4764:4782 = 4774.11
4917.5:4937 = 4928.25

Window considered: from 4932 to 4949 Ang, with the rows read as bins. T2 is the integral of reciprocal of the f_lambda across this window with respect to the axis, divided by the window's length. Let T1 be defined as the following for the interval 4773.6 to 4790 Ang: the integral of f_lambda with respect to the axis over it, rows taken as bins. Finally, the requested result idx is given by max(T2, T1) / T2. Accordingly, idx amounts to 3358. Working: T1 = 237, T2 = 0.0705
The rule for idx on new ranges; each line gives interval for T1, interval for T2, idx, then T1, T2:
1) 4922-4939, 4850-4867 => 3162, 241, 0.0763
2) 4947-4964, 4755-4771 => 3462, 240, 0.0694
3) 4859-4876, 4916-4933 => 3189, 228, 0.0714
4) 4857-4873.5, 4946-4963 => 3063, 217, 0.0708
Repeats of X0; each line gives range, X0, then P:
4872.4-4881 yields 699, 14.0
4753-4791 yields 730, 14.6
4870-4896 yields 726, 14.5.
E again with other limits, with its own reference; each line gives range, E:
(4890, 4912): -0.1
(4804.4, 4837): -2.0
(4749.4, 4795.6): 1.2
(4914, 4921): 2.0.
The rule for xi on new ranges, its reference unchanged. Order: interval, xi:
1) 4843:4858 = 4857.28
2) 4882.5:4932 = 4928.25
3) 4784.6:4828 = 4821.62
